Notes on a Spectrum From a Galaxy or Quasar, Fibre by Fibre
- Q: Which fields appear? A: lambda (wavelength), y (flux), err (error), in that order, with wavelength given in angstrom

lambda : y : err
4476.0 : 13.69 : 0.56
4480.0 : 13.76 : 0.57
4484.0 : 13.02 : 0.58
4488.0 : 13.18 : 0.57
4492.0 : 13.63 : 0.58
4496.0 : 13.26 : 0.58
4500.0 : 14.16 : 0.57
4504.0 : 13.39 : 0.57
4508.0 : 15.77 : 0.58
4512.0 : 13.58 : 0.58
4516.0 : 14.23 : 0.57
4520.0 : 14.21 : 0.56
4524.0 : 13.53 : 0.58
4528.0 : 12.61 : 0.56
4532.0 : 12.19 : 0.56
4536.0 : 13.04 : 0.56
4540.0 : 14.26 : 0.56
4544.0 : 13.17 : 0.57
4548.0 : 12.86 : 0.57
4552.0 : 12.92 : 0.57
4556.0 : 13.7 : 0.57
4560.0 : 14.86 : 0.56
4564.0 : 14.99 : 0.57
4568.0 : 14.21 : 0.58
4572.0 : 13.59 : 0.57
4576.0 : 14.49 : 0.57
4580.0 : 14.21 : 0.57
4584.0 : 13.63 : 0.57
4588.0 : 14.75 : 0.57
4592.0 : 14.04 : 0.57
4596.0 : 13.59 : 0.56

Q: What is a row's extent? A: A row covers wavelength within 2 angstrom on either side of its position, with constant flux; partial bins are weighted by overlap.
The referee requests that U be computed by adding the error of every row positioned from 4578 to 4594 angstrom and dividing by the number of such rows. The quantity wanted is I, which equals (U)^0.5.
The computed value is 0.7550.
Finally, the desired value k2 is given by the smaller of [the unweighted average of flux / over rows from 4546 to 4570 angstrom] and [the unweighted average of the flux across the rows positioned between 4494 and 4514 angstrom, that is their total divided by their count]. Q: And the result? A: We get 13.9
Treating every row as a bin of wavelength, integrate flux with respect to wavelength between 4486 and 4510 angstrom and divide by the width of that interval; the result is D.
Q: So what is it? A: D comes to 13.90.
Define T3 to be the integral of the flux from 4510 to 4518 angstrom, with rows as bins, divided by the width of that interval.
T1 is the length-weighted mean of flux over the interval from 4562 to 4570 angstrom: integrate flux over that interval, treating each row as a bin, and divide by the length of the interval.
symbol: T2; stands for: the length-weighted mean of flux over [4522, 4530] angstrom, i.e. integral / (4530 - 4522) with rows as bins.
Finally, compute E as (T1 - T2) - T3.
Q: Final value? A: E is -12.4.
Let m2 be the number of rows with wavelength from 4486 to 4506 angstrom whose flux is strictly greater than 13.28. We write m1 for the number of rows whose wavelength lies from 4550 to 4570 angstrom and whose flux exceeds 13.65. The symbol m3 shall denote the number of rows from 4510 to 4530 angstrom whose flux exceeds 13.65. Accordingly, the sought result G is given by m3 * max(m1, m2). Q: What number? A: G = 8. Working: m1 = 4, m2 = 3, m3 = 2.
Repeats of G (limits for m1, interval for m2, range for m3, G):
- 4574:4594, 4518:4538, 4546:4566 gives 12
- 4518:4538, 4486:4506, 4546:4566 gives 9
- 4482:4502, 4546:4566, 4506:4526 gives 9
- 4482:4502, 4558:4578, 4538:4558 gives 10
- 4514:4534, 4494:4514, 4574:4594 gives 16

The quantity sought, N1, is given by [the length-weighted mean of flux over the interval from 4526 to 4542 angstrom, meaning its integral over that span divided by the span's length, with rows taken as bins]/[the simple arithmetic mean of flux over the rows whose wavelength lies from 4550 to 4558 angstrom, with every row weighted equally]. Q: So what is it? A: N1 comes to 0.98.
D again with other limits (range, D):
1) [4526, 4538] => 12.61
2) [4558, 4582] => 14.39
